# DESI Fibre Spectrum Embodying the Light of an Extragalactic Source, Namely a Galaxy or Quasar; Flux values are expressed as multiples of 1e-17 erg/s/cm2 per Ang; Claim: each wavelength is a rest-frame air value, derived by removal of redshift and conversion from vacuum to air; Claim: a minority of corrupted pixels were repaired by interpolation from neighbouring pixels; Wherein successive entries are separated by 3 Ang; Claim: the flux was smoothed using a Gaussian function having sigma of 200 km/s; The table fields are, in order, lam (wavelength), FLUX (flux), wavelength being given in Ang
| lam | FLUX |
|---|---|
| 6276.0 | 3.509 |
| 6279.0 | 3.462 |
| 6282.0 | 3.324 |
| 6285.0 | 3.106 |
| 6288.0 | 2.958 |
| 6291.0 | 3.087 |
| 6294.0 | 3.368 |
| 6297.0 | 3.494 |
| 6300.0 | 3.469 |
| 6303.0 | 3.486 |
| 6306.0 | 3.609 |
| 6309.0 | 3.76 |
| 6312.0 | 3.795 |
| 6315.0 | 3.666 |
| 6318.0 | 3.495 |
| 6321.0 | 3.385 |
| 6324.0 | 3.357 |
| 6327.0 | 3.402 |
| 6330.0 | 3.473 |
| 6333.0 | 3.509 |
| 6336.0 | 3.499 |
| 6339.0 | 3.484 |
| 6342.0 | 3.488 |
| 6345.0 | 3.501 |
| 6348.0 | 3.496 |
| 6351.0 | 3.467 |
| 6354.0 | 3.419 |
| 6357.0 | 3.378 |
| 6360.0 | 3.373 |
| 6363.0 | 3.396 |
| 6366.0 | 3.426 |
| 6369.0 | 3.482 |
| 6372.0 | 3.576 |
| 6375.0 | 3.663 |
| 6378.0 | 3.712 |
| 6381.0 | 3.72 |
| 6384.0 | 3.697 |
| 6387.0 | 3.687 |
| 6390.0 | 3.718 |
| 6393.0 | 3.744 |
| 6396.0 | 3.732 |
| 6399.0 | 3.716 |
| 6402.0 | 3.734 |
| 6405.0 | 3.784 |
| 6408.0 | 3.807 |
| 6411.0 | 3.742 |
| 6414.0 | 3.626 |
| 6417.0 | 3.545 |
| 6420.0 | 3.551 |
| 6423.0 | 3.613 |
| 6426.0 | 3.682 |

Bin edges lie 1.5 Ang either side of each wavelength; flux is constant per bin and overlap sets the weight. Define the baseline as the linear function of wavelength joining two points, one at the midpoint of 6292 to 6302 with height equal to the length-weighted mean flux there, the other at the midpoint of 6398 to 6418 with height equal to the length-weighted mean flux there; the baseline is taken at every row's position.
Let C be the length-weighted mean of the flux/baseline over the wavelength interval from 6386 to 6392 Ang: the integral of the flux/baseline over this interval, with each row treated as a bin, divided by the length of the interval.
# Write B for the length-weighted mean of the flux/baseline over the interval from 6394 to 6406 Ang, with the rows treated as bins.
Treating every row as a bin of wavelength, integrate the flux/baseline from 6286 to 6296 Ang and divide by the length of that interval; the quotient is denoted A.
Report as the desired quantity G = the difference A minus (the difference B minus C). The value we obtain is 0.92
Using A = 0.92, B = 1.013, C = 1.01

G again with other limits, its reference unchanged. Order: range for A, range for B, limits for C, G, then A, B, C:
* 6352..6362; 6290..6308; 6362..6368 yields 0.90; 0.95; 1.001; 0.95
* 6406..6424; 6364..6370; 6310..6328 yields 1.04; 0.98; 0.956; 1.01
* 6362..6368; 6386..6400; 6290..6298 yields 0.91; 0.95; 1.013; 0.97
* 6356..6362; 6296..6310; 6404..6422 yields 0.89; 0.94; 1.034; 0.99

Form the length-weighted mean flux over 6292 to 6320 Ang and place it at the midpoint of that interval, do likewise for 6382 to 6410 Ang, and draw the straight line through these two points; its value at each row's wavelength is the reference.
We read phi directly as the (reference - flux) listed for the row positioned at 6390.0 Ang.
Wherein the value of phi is 0.01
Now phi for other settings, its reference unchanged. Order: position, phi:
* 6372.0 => 0.11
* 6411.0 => 0.02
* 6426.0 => 0.11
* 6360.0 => 0.29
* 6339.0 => 0.14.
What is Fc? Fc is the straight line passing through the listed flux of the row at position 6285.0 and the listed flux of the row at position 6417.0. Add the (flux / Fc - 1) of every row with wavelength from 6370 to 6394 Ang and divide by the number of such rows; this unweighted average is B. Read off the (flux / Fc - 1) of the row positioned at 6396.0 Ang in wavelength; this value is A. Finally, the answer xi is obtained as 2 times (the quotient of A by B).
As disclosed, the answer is 2.0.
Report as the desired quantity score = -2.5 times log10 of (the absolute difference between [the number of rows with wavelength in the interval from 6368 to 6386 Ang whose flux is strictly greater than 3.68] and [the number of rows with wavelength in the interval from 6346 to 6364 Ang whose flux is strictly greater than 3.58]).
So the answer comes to -1.19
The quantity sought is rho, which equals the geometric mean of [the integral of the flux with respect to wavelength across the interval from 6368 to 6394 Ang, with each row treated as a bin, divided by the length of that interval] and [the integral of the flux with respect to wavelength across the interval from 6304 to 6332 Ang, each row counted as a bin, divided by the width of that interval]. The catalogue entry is 3.61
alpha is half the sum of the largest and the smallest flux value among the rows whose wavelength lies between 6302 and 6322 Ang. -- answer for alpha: 3.59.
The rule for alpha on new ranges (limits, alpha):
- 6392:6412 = 3.76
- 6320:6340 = 3.43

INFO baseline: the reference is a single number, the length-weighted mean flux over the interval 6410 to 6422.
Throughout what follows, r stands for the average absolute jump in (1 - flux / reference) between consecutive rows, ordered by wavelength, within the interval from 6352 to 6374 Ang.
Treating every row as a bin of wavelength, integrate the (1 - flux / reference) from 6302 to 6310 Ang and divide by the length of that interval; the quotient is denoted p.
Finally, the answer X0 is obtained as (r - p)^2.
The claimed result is 0.0002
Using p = -0.002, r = 0.0115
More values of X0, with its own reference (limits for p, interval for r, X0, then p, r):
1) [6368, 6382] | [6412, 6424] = 0.0004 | -0.006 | 0.0138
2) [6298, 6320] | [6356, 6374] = 0.0001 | 0.002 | 0.0115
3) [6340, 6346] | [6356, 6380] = 0.0004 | 0.033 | 0.0136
